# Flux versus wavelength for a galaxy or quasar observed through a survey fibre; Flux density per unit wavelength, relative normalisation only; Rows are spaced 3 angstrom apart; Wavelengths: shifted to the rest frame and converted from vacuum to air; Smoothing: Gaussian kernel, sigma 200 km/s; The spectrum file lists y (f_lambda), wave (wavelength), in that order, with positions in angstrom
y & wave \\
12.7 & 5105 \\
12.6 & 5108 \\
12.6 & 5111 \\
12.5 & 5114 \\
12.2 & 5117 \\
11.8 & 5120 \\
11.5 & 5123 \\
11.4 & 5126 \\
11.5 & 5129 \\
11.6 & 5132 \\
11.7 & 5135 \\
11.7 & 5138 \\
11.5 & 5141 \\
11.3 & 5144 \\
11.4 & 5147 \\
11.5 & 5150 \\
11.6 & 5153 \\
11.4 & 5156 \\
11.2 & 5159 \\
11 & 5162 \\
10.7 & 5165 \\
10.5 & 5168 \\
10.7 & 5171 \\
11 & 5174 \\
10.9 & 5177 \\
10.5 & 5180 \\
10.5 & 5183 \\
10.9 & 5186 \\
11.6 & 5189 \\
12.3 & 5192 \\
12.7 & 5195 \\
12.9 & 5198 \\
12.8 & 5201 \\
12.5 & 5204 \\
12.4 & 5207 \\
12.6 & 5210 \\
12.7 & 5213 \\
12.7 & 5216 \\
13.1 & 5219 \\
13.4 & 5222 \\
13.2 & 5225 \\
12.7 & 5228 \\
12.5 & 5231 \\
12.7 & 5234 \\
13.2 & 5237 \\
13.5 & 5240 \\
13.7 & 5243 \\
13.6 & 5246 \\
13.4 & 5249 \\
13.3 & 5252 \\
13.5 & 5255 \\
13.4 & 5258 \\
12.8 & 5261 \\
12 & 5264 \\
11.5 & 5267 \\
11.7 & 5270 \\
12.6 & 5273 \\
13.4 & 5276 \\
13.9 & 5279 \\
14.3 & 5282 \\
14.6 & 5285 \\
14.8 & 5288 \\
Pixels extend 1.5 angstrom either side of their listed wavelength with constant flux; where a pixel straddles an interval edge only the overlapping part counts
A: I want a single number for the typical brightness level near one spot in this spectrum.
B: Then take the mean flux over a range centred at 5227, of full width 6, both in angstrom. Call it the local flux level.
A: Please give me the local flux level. 12.9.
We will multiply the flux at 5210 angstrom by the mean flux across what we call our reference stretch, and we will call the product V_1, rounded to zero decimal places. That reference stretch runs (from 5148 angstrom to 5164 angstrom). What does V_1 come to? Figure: 143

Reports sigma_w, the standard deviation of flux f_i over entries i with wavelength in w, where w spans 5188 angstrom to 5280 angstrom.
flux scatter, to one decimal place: 0.6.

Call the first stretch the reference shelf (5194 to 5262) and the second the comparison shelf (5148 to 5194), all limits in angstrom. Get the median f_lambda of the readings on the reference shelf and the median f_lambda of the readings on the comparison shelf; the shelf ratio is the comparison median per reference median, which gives 0.853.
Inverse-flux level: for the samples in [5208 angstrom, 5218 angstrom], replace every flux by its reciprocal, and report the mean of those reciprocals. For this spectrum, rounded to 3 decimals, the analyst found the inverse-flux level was 0.079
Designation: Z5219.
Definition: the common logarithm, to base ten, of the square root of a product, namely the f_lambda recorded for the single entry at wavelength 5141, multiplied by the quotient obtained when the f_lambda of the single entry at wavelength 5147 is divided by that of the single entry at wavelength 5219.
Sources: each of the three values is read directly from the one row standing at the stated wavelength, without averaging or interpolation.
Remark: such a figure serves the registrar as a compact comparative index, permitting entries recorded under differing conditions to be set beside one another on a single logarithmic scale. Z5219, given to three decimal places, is 0.500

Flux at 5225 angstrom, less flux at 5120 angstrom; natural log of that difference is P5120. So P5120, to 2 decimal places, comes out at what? 0.34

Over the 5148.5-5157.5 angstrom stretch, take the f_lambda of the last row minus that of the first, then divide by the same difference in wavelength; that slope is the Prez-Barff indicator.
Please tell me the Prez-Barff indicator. -0.017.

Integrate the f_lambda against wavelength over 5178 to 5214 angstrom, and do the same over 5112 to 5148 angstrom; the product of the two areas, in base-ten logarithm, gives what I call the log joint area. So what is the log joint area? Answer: 5.260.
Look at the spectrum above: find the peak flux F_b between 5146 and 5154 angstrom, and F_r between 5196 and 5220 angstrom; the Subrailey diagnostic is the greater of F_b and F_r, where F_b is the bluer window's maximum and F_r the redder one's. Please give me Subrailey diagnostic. 13.1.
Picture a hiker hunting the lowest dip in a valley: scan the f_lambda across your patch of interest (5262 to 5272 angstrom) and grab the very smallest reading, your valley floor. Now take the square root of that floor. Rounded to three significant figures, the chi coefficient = 3.39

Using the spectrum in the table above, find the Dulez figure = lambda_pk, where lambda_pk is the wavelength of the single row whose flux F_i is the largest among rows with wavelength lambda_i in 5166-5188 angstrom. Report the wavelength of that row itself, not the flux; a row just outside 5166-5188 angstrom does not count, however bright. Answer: 5174 angstrom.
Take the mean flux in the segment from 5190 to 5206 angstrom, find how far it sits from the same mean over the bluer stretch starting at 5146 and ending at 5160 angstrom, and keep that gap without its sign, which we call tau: 1.2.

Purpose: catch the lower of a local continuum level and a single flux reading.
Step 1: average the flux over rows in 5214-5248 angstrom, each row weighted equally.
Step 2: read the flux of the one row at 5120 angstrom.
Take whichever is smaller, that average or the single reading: 11.8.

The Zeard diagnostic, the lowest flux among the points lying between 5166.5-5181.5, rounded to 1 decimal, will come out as 10.5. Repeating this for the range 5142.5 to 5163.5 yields 11.0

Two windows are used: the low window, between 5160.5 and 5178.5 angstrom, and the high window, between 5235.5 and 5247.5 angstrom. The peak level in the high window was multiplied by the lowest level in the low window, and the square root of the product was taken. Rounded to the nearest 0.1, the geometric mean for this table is 12.0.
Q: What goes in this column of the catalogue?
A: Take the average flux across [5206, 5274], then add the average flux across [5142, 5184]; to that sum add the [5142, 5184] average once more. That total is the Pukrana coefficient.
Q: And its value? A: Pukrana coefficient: 34.9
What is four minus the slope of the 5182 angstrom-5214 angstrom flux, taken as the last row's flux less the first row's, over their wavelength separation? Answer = 3.93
